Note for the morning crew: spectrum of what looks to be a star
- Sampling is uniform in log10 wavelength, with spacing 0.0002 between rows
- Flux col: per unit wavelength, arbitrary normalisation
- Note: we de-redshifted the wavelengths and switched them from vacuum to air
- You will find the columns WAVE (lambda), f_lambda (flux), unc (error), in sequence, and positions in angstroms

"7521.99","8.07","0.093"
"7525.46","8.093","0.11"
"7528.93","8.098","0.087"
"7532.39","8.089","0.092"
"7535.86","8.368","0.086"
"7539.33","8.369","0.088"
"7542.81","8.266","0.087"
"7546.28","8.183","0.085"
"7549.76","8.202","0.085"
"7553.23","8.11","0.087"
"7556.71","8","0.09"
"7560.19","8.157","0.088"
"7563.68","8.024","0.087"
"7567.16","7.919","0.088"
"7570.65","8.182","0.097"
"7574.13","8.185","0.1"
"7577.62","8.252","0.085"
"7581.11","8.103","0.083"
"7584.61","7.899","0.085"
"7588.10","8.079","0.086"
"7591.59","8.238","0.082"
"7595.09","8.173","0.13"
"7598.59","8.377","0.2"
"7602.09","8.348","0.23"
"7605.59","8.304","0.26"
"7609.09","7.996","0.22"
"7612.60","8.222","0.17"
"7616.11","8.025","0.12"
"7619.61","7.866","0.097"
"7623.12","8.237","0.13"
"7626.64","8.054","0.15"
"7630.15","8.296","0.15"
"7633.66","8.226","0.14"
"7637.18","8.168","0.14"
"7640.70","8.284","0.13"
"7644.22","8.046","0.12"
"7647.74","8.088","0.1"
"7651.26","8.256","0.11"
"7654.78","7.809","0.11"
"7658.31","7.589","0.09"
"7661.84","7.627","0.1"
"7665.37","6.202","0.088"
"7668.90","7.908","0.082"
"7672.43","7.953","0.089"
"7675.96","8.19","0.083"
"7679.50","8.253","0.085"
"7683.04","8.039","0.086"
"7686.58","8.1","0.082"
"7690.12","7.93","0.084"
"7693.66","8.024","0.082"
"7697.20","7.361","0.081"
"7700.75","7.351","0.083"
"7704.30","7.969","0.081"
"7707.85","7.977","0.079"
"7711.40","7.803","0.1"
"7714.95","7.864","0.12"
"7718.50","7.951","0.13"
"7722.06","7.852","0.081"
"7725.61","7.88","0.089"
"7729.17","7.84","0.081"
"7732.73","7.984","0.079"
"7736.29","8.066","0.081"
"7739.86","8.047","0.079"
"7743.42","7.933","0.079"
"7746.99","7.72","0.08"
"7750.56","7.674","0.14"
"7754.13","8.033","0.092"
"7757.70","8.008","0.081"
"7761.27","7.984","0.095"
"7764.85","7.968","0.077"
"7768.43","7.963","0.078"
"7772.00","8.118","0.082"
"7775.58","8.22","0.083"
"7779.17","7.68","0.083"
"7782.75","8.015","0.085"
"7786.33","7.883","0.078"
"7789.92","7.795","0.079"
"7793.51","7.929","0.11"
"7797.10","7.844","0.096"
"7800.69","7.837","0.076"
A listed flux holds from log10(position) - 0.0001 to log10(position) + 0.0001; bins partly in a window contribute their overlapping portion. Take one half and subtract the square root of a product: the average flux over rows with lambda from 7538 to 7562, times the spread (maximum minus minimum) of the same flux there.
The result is -1.24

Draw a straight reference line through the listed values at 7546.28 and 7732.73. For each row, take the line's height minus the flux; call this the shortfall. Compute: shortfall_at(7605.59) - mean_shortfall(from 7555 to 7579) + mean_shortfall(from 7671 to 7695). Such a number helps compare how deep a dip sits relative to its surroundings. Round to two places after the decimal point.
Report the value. -0.28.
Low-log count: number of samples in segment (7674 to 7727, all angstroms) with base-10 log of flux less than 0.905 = 11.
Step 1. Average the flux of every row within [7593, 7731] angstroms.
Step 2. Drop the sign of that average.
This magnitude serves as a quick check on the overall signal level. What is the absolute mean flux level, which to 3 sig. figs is 7.96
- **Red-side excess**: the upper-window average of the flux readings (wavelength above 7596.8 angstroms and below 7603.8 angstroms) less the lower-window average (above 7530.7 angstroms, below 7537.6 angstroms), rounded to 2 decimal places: 0.13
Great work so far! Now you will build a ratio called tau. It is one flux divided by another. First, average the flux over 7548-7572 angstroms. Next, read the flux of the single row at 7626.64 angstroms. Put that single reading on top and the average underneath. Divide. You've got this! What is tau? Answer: 1.00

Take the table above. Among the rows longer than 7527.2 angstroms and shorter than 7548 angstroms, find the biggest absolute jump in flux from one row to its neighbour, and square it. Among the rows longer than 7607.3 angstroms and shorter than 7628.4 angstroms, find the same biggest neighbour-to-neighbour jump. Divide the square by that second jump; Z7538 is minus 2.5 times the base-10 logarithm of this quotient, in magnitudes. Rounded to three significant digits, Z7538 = 1.70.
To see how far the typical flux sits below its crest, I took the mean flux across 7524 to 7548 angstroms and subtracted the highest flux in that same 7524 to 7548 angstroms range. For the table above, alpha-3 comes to -0.16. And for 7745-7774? -0.18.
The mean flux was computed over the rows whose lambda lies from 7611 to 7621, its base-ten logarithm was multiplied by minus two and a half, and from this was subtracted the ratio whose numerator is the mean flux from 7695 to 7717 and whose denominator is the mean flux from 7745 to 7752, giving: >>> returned -3.27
